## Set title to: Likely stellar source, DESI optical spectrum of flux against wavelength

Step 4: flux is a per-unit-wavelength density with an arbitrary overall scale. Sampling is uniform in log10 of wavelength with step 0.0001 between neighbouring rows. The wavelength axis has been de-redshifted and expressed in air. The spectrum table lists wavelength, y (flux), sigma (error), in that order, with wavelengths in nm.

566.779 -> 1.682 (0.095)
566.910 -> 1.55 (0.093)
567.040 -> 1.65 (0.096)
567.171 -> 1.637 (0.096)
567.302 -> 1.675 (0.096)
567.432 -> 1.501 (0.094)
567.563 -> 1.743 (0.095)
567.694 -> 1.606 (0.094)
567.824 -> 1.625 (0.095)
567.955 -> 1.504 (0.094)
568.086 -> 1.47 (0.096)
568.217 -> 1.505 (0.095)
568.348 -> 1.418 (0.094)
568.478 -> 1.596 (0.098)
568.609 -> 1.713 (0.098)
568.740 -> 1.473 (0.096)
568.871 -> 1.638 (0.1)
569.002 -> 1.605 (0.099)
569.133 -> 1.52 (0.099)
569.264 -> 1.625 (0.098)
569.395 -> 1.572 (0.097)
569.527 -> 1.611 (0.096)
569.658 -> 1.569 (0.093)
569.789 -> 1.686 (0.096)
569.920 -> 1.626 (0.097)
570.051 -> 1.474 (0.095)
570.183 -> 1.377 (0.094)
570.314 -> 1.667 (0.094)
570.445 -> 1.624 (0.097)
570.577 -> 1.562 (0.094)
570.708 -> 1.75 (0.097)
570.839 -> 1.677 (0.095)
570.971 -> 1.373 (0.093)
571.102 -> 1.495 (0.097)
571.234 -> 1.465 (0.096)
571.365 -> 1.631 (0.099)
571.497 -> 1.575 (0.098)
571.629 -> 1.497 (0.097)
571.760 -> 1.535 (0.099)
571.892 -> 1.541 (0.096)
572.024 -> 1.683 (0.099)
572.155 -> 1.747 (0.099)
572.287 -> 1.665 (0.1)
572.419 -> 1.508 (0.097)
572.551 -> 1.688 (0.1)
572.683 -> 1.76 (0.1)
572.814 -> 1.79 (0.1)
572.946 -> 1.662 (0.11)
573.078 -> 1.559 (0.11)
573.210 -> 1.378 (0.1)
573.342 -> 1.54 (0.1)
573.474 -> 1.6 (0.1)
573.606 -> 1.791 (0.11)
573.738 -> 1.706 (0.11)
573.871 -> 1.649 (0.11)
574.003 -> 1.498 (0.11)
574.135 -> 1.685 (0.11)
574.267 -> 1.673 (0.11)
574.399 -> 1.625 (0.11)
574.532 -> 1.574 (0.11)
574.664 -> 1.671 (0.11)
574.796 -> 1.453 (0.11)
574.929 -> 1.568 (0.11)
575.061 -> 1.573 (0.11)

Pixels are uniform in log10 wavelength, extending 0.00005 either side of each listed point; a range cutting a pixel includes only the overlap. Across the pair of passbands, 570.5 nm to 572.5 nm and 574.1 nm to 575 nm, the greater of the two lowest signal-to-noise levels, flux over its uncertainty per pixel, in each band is 14.8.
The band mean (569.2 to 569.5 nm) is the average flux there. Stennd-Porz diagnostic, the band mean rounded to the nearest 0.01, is 1.60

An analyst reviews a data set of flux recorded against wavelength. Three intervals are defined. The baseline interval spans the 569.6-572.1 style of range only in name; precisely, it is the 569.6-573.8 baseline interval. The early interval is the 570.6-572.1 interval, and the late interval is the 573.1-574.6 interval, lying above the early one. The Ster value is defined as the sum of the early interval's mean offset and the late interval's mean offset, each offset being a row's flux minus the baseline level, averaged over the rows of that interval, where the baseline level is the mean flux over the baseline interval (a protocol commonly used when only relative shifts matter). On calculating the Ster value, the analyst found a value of -0.024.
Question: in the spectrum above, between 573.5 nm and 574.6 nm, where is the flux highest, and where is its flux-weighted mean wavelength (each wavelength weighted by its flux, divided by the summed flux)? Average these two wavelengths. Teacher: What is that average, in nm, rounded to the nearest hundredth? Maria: 573.83 nm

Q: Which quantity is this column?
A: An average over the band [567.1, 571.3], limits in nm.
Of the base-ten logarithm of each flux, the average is 0.196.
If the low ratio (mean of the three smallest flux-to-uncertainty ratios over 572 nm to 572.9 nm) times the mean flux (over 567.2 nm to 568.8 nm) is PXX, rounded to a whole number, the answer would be 26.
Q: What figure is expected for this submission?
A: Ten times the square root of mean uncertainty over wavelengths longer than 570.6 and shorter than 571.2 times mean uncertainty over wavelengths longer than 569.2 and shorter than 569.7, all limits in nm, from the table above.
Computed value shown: 0.957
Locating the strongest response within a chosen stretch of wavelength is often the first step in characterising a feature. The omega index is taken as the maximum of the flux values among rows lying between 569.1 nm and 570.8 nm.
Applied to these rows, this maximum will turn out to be 1.75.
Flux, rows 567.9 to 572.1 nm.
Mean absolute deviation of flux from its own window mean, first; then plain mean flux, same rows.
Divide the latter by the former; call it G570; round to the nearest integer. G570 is 20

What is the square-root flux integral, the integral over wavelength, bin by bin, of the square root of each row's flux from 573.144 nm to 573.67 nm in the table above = 0.66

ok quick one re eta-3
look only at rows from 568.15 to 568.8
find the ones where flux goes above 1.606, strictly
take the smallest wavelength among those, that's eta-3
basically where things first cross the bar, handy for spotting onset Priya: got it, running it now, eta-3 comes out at 568.609 nm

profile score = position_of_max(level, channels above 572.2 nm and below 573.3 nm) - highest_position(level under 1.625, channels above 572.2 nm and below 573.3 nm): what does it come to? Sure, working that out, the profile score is -0.40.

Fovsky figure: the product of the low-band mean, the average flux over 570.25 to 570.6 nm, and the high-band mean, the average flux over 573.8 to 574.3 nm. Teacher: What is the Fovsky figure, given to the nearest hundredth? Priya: 2.63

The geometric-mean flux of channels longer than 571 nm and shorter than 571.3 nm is 1.48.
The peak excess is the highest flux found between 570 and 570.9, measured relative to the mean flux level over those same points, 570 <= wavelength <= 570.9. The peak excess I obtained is 0.16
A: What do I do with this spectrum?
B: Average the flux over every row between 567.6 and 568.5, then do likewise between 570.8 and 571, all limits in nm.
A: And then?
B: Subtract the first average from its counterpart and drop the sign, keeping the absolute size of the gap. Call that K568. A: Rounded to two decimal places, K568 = 0.01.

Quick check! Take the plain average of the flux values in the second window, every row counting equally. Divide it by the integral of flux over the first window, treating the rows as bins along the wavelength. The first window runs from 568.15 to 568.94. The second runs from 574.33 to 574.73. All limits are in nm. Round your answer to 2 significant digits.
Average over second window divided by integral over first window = 1.3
